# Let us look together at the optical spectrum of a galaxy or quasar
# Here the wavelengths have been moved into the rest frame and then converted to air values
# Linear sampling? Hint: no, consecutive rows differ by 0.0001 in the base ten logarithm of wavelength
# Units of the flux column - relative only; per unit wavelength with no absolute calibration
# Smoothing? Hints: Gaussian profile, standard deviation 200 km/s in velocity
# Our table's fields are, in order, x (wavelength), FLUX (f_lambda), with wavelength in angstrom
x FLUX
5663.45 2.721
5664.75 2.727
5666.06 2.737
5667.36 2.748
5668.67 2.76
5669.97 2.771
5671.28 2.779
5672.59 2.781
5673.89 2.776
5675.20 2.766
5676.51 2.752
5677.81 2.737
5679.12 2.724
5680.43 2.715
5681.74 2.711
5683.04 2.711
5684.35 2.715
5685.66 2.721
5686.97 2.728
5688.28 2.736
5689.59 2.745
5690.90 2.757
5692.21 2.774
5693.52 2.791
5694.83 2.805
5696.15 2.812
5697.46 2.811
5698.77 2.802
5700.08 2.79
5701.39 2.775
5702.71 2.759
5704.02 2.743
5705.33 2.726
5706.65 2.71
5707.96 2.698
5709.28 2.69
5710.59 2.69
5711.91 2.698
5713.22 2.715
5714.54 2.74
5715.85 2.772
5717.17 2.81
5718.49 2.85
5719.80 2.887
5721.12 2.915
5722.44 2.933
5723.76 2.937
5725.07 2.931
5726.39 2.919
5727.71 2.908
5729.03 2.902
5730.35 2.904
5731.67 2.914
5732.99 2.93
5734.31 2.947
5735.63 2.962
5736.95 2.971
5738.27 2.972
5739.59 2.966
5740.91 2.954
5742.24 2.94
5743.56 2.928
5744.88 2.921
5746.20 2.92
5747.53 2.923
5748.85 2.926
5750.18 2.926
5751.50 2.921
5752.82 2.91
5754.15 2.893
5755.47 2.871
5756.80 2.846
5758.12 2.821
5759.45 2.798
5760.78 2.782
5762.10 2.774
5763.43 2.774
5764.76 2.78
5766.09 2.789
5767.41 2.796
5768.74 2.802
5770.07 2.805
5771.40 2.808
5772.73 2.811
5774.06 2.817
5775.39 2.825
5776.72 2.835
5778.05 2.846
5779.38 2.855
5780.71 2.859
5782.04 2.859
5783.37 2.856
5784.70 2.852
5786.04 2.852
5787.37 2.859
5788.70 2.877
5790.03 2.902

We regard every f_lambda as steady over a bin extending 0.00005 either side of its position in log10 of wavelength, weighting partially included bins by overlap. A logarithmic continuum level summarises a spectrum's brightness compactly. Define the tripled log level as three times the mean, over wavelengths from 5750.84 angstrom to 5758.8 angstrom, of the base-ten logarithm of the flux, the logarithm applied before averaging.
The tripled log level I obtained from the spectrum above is 1.38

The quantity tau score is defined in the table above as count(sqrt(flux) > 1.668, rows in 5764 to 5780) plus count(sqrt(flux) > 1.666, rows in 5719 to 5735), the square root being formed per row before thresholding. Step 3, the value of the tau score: 23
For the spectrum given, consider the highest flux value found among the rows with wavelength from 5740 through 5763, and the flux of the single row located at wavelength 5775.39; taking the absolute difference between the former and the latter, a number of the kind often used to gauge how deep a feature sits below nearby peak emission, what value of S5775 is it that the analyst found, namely 0.13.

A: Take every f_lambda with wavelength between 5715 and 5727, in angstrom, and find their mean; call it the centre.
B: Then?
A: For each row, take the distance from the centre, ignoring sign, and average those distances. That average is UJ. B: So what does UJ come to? 0.049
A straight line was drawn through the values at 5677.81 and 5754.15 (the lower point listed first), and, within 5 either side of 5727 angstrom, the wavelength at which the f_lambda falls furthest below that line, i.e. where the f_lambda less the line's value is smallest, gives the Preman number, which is 5730.35 angstrom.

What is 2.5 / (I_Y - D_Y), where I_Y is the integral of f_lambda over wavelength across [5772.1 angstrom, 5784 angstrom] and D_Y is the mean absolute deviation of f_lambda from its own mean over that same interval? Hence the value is 0.074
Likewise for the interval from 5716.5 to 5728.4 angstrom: 0.073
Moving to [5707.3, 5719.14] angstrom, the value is 0.077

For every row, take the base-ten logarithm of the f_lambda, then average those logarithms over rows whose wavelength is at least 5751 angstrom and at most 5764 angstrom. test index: 0.453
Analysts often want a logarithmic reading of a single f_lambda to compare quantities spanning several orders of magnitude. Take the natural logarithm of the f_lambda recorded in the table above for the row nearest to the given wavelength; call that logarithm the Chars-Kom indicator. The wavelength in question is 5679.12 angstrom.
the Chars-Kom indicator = 1.00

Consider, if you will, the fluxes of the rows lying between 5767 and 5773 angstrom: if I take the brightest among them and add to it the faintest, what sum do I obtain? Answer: 5.61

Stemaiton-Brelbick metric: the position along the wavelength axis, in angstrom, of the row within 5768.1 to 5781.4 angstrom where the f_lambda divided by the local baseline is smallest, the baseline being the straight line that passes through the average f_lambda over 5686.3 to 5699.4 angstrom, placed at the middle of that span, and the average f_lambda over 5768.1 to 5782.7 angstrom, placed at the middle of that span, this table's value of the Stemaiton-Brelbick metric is 5768.74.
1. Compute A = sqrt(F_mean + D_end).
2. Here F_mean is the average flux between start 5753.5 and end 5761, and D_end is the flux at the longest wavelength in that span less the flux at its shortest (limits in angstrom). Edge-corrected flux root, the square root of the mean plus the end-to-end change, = 1.65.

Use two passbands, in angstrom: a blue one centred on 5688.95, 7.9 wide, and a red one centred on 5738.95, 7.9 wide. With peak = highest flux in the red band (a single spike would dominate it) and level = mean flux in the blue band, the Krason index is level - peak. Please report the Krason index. -0.23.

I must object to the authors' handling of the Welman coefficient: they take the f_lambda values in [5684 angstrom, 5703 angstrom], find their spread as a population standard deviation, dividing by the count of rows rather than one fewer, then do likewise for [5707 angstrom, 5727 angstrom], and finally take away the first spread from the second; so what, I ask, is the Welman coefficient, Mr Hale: 0.07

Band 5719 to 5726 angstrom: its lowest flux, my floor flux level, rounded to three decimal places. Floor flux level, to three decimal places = 2.887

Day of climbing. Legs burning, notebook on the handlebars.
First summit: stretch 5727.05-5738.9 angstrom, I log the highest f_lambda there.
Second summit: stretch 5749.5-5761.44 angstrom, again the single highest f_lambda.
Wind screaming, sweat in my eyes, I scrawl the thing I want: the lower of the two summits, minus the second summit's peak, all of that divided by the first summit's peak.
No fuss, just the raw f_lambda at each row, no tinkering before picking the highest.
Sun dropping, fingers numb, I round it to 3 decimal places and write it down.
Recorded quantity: 0.000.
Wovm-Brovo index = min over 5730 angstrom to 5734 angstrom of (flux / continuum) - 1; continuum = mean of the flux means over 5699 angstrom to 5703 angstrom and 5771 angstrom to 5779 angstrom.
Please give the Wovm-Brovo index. 0.037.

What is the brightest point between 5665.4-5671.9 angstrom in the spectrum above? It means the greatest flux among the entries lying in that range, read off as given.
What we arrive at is 2.779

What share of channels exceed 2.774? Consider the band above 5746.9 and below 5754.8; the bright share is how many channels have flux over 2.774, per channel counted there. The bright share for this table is 1.0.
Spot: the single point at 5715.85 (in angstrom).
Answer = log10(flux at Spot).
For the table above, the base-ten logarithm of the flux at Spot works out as 0.443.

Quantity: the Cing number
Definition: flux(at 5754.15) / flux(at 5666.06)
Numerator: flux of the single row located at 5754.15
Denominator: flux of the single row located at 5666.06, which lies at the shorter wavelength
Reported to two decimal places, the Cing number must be 1.06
